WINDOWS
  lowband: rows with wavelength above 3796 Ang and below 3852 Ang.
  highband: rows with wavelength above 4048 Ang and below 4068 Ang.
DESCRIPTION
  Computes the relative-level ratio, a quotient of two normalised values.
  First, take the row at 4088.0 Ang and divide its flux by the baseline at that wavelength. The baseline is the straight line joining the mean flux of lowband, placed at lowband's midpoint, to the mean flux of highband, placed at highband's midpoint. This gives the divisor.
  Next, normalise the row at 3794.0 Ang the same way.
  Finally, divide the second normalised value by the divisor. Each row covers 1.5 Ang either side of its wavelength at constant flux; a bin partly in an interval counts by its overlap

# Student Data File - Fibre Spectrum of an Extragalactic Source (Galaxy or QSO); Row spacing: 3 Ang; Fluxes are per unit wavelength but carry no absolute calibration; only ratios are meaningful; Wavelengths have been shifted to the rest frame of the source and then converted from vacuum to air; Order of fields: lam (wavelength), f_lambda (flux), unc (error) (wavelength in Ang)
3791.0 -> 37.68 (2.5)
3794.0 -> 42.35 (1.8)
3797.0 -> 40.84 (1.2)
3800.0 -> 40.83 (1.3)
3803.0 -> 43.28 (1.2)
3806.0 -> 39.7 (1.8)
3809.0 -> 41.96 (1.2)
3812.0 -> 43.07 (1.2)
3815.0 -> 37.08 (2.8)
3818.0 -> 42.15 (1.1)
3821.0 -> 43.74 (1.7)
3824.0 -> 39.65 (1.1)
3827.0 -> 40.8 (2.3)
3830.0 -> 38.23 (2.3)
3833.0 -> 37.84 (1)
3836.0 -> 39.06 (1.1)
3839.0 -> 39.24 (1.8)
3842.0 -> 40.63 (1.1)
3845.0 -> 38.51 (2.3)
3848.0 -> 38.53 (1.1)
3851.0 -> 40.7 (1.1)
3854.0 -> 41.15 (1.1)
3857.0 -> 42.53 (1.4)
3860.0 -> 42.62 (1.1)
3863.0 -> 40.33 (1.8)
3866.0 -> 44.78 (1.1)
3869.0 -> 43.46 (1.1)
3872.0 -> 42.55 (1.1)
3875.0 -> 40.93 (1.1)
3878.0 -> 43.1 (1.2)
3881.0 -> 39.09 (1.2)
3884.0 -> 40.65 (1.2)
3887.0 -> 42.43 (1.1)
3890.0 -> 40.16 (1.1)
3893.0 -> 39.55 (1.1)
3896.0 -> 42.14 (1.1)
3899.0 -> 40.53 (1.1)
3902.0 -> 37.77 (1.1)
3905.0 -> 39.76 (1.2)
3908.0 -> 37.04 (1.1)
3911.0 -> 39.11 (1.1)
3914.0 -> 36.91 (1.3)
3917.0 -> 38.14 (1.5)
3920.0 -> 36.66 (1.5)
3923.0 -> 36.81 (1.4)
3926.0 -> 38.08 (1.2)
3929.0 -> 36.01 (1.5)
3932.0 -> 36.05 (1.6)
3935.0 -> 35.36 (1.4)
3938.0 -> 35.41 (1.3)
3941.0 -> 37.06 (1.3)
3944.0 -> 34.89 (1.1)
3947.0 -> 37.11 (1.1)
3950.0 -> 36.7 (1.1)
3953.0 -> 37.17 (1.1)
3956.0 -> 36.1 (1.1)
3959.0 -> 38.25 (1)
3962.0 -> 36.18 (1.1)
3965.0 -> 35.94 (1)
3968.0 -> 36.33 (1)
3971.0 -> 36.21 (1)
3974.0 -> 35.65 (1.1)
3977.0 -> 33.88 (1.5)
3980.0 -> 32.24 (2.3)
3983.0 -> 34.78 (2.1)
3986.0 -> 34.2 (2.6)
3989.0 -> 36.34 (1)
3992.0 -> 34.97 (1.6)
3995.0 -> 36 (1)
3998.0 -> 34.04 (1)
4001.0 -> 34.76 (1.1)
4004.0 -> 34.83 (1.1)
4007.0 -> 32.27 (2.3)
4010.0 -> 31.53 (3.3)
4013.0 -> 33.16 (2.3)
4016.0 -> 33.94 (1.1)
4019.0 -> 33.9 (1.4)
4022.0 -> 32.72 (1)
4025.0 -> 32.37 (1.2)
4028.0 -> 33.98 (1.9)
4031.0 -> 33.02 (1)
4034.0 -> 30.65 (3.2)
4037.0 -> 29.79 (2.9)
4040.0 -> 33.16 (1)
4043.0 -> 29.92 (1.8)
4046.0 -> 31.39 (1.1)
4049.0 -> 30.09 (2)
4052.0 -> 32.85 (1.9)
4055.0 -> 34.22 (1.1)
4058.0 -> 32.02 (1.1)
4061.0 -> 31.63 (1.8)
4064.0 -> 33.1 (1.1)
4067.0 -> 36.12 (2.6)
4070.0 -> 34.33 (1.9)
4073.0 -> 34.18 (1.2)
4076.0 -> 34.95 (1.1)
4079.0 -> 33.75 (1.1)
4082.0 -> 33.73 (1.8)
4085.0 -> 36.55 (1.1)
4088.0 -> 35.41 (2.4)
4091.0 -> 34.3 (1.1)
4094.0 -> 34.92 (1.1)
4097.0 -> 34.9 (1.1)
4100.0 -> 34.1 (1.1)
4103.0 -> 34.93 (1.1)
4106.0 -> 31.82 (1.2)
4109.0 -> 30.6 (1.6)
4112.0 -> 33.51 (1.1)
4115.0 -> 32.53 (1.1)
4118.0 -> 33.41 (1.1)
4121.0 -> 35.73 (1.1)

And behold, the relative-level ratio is 0.92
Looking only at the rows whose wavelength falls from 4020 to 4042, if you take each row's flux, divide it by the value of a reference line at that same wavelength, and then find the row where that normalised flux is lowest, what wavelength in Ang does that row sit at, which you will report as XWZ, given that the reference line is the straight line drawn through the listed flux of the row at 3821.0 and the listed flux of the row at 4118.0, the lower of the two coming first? 4037.0 Ang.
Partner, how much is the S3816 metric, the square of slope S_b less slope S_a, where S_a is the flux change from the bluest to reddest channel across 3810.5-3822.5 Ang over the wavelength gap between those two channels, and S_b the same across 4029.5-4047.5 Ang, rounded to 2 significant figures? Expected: 0.034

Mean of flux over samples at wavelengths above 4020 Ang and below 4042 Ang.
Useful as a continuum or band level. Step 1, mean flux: 32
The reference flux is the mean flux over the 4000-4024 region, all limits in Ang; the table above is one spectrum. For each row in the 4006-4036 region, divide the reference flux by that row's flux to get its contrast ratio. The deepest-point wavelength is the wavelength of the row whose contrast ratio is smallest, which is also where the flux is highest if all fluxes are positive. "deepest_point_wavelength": 4028.0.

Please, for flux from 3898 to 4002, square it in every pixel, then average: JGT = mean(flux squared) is 1324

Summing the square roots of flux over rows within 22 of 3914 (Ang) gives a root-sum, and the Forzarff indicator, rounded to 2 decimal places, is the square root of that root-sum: 9.61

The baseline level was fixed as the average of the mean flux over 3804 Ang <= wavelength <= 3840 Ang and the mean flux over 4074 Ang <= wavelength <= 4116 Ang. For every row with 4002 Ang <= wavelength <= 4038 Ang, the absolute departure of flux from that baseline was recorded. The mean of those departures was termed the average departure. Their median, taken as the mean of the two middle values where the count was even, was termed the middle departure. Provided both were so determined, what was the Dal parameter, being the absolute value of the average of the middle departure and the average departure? 4.33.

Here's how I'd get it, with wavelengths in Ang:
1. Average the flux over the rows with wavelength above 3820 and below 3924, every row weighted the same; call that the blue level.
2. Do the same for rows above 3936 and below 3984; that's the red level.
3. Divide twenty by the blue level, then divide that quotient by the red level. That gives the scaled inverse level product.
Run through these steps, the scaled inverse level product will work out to 0.0139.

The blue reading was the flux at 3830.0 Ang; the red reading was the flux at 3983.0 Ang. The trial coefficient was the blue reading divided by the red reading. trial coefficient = 1.10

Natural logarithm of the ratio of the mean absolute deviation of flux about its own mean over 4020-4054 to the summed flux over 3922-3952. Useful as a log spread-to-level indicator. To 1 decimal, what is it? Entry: -5.6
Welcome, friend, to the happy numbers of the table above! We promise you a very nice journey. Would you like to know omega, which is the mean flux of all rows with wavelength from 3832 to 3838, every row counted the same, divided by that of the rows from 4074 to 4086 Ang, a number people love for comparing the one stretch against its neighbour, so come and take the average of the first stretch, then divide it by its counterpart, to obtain 1.11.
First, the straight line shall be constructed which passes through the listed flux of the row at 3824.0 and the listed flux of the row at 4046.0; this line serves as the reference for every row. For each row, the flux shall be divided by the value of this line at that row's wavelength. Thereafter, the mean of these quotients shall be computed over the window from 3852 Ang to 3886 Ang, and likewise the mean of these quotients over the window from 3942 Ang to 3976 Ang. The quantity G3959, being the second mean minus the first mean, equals -0.05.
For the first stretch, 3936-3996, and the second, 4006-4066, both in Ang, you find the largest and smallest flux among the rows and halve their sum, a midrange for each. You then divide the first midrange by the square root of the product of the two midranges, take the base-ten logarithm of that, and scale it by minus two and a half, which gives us -0.052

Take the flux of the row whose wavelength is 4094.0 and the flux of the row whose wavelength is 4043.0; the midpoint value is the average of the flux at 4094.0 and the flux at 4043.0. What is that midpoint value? 32.4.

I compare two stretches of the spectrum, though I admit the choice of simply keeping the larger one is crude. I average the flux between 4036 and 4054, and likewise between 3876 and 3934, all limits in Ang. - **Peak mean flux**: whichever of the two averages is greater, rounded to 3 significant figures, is 38.9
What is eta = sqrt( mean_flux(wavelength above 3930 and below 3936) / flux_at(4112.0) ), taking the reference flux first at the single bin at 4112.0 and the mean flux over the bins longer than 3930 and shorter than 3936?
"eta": 1.03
